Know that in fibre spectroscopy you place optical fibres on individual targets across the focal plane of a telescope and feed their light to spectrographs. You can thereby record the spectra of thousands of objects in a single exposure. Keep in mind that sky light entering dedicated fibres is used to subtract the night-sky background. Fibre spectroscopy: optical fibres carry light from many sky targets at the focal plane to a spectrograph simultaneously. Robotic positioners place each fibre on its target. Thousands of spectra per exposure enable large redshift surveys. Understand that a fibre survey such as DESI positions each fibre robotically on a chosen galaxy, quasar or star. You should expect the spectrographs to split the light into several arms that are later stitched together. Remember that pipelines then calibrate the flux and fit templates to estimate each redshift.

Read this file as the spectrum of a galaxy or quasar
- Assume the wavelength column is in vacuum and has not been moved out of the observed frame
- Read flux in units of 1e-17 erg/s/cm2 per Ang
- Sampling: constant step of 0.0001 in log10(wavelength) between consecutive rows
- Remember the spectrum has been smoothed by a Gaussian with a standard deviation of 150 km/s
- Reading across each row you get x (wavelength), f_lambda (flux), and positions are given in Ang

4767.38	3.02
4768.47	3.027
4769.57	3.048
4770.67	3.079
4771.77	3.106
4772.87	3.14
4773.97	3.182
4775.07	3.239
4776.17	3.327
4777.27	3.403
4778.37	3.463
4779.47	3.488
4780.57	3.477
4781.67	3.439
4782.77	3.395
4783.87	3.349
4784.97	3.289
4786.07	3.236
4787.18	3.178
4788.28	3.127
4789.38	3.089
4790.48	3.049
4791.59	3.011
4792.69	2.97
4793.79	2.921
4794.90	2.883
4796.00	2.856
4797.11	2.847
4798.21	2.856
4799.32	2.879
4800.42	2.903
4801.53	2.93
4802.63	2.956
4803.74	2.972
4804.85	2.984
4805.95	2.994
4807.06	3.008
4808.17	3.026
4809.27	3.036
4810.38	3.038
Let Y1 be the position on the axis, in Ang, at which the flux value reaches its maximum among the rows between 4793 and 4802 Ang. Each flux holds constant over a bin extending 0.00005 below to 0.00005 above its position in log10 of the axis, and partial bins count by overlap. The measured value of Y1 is 4801.53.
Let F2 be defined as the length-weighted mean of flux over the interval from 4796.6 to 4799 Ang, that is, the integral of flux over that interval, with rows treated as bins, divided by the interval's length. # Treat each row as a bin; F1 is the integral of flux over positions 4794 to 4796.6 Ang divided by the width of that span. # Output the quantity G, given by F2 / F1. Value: 1.00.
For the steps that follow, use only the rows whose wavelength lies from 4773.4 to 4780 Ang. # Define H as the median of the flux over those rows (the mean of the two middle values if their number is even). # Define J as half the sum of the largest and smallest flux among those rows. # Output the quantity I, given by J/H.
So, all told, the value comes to 0.991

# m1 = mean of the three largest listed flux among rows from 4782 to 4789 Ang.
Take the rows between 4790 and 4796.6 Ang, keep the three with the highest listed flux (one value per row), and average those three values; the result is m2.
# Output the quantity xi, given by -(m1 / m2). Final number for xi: -1.11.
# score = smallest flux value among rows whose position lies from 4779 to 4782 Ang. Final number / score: 3.439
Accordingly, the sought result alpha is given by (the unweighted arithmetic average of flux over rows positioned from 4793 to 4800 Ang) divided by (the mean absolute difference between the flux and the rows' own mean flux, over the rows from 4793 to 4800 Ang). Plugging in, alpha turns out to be 139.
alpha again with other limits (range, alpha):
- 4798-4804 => 80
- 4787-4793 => 51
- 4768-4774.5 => 68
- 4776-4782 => 76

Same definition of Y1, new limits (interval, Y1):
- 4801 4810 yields 4809.27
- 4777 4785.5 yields 4779.47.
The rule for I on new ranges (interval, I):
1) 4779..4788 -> 0.988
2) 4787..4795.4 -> 1.000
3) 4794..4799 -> 1.003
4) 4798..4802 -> 1.001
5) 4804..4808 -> 1.001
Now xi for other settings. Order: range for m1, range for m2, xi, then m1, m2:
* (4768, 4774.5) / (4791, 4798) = -1.06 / 3.14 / 2.97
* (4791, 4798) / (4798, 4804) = -1.00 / 2.97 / 2.95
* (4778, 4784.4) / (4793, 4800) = -1.20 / 3.48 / 2.89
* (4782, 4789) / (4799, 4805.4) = -1.13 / 3.34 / 2.97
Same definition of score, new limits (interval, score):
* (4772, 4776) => 3.14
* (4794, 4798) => 2.847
